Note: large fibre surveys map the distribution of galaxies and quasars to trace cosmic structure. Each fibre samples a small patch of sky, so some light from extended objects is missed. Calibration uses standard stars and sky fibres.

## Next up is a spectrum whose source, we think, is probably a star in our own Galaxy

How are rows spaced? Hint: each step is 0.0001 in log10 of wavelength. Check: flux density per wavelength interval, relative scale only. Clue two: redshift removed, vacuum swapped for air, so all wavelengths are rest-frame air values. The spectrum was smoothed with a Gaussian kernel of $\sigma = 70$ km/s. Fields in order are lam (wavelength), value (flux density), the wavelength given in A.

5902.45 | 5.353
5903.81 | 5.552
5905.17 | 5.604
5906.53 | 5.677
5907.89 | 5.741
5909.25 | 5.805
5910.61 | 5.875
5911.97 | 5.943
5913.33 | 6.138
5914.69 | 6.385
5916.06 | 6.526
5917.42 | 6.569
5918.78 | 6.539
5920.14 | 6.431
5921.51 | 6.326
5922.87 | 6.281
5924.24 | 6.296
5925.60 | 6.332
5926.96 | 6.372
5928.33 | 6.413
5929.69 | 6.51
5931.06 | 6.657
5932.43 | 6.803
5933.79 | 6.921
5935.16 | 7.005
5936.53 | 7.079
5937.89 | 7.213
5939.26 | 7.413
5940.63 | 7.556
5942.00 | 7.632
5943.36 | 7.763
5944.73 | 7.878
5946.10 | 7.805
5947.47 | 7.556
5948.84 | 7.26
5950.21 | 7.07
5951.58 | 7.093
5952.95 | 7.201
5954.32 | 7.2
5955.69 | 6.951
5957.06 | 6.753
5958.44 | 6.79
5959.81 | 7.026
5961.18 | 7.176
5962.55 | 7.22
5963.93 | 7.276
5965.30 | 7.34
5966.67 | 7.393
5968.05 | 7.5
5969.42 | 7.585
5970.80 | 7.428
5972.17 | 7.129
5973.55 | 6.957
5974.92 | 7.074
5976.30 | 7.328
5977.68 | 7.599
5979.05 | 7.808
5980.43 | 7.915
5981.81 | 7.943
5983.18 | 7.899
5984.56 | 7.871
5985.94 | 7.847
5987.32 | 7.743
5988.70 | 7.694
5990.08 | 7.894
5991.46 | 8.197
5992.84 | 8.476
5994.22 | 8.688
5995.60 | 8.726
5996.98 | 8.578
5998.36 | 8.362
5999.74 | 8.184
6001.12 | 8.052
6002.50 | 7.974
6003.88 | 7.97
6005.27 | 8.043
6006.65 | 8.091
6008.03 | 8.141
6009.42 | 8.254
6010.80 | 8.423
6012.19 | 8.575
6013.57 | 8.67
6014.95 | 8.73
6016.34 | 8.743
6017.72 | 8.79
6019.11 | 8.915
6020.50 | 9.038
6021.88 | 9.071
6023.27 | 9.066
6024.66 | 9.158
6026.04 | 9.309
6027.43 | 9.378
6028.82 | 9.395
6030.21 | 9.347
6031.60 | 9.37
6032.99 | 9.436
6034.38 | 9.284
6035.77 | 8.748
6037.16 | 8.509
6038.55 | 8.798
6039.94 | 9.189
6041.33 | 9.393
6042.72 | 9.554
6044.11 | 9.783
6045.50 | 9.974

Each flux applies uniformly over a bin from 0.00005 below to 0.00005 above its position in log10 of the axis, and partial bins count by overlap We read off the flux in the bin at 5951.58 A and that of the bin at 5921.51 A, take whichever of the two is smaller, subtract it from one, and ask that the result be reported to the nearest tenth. -5.3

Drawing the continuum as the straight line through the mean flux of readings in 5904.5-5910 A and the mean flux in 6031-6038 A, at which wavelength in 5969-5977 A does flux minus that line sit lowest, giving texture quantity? 5973.55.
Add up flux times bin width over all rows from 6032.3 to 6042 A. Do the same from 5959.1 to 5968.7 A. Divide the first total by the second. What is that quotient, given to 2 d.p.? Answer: 1.26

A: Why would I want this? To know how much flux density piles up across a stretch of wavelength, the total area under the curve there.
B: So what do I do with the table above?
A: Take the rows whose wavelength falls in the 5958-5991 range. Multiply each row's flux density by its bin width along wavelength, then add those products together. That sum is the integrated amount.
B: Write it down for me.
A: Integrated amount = 247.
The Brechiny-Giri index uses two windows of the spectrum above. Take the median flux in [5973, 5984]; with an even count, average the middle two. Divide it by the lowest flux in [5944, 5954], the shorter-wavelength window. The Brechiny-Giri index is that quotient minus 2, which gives -0.91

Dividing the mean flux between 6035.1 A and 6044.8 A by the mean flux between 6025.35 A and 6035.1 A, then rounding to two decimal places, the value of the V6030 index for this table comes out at 0.98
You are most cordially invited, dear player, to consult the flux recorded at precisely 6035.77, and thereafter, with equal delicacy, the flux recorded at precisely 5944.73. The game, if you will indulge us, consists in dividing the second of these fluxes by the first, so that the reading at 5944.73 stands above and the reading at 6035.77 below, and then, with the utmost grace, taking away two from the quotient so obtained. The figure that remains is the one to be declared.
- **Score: -1.10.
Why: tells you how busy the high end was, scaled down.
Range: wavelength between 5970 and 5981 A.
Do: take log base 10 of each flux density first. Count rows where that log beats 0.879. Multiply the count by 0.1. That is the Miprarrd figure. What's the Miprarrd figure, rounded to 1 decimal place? 0.3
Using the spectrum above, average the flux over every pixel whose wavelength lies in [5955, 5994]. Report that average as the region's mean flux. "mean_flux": 7.5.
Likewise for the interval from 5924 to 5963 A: 7.1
